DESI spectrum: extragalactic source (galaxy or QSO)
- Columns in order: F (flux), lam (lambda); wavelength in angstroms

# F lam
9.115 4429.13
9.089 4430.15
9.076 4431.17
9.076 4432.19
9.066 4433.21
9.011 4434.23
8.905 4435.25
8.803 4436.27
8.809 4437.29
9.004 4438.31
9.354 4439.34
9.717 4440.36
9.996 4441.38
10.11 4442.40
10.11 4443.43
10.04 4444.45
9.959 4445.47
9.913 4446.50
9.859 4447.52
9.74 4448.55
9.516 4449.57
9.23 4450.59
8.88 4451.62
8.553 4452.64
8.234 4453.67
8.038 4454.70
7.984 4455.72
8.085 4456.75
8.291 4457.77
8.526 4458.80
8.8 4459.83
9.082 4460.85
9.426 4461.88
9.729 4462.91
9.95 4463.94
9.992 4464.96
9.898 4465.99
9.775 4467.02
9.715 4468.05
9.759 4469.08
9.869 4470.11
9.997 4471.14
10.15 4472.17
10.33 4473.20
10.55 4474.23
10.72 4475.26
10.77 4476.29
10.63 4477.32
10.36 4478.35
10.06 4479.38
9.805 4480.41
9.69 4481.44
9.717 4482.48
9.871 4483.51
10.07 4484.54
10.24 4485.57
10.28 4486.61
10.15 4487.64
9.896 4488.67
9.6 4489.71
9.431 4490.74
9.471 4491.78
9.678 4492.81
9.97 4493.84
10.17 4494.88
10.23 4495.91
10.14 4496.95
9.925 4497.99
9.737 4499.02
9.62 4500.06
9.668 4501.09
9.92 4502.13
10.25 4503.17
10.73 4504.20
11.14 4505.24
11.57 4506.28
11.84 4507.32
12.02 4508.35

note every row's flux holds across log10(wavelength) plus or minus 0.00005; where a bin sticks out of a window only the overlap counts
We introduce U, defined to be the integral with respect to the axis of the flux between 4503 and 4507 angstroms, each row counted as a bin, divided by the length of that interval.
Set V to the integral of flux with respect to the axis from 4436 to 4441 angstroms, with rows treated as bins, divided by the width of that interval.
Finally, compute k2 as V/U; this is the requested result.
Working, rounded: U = 11.0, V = 9.2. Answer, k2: 0.83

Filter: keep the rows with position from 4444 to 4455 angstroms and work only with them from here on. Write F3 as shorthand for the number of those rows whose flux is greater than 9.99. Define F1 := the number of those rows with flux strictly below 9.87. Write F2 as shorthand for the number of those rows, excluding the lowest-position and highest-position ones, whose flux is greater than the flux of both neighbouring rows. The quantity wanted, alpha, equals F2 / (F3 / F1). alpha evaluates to 0.00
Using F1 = 8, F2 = 0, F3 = 1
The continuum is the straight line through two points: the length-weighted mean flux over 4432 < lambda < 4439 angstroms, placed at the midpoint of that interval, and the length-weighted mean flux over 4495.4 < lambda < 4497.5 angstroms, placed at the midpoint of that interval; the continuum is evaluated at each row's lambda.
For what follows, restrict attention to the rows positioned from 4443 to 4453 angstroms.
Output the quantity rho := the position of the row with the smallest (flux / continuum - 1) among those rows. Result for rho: 4452.64 angstroms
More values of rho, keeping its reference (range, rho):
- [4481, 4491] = 4490.74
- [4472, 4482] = 4481.44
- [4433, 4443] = 4437.29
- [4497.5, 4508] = 4500.06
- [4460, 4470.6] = 4460.85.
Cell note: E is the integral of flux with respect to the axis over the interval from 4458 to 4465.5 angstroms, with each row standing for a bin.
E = 70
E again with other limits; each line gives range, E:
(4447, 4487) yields 384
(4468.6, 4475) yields 65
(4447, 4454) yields 64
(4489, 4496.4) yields 72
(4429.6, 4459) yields 269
